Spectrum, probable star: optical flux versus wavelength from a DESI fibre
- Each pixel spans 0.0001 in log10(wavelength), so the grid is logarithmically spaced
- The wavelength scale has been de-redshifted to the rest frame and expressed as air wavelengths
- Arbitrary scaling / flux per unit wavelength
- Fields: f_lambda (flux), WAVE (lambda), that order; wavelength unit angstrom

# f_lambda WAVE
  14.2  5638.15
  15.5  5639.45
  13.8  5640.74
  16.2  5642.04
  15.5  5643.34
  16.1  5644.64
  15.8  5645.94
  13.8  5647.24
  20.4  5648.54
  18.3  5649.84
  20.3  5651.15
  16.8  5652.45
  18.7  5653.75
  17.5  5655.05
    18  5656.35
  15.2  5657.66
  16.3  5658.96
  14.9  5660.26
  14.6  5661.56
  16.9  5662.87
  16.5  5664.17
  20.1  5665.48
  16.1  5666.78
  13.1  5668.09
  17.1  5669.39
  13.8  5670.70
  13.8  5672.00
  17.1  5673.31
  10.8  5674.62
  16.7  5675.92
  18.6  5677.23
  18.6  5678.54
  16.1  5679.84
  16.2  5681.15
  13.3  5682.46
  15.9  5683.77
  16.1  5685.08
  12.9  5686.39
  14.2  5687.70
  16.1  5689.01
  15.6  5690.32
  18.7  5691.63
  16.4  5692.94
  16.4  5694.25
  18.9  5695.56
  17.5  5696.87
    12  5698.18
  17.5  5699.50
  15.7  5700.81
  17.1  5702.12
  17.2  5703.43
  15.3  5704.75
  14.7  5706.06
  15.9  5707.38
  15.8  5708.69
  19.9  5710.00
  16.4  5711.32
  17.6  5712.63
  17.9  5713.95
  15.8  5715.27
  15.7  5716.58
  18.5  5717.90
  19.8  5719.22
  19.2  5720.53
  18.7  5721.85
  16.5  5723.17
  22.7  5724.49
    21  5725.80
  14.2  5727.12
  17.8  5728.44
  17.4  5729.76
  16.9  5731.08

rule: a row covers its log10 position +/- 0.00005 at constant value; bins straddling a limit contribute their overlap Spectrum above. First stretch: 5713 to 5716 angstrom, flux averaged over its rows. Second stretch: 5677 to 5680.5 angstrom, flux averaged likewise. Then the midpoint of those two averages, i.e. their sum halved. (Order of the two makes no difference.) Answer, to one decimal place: 17.3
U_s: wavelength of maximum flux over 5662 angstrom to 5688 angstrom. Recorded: 5665.48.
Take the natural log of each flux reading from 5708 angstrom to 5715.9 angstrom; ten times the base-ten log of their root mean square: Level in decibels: 4.54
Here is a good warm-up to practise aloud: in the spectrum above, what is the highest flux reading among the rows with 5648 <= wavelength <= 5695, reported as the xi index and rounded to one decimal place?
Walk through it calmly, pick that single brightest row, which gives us 20.4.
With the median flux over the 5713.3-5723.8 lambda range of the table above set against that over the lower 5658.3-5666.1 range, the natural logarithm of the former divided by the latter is 0.10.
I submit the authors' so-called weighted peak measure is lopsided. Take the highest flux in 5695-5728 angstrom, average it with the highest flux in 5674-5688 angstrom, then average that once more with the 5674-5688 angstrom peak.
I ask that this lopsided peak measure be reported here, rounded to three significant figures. 19.6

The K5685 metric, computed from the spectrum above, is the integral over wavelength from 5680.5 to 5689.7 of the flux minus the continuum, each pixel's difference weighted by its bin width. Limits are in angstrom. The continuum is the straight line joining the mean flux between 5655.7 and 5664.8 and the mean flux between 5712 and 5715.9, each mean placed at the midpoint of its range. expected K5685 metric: -14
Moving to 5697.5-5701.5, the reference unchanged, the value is -7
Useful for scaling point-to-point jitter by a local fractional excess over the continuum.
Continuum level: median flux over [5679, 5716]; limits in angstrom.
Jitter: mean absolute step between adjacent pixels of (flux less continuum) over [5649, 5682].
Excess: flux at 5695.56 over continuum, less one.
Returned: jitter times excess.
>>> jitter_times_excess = 0.40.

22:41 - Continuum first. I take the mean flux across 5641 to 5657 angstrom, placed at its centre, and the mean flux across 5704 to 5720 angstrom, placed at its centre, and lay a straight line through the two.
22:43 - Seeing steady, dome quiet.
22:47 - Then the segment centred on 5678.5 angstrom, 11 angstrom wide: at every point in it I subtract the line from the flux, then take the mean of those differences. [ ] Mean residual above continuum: -1.20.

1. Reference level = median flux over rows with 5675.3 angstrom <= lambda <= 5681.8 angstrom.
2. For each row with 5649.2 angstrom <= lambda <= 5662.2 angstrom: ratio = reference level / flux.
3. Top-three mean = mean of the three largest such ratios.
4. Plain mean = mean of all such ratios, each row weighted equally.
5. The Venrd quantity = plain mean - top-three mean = -0.132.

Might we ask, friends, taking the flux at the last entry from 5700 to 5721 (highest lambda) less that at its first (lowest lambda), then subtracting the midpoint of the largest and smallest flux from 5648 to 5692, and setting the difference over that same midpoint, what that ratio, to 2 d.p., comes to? -0.78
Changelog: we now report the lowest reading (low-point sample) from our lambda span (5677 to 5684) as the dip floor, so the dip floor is 13.3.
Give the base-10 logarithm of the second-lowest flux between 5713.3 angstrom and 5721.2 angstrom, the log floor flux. 1.20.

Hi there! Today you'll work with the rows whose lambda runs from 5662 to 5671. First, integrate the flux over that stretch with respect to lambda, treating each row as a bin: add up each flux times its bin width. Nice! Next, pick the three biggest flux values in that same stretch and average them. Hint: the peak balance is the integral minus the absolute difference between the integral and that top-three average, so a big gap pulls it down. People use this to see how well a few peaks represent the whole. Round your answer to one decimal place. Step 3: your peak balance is 18.0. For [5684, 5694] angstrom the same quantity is 17.1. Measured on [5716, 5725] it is 20.6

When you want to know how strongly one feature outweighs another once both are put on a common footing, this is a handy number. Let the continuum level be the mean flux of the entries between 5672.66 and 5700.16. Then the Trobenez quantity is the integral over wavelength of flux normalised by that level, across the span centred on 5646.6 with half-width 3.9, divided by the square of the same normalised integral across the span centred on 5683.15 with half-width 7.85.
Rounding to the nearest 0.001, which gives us 0.033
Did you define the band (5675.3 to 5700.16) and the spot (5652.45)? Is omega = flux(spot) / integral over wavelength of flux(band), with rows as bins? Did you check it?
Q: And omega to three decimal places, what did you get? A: 0.042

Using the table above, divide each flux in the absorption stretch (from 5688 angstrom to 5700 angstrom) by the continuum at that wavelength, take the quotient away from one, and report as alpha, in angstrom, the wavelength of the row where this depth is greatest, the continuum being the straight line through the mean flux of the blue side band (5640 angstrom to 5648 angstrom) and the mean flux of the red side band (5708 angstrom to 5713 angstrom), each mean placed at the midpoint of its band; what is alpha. 5698.18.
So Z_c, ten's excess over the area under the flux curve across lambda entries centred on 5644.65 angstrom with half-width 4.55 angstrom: -135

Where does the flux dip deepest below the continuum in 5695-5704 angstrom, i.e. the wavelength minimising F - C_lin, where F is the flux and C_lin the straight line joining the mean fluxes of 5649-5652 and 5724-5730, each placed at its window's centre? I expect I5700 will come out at 5698.18 angstrom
